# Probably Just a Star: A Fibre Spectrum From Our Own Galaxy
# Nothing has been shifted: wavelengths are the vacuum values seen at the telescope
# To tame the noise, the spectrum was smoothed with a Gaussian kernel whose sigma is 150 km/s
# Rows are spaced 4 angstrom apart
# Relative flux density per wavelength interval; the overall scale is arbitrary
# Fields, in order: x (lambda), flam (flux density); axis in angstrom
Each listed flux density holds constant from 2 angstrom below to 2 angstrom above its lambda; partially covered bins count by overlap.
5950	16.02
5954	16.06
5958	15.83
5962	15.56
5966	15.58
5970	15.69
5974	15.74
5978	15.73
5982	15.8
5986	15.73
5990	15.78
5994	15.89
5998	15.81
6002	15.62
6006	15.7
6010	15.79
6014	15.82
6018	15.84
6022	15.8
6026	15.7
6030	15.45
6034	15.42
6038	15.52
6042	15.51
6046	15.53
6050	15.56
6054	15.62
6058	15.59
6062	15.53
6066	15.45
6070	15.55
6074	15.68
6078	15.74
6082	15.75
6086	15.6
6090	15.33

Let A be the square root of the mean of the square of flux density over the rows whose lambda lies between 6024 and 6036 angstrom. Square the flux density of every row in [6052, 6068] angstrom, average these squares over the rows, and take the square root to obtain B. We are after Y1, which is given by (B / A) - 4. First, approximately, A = 15.5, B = 15.5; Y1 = -3.00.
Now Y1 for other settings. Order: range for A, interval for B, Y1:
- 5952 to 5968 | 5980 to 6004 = -3.00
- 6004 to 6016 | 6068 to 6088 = -3.01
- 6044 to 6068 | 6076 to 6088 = -2.99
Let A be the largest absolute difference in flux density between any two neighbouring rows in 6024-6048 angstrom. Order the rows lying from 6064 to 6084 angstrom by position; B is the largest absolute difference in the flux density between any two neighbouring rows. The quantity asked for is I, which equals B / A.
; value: 0.5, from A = 0.250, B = 0.13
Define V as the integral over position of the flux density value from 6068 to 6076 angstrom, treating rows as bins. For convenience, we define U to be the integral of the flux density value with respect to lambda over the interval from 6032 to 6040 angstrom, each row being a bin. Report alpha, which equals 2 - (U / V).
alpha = 1.009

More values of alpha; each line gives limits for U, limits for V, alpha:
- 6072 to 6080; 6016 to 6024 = 1.007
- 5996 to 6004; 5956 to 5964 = 0.999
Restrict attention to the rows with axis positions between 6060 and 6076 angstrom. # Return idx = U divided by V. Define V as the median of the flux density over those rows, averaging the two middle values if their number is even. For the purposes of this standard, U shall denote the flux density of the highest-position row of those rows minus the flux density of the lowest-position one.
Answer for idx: 0.010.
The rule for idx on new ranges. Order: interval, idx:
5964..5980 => 0.010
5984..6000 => 0.005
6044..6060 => 0.004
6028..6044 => 0.004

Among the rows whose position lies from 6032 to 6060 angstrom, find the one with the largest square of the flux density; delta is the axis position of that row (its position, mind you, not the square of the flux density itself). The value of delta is 6054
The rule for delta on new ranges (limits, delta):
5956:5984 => 5958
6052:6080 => 6078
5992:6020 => 5994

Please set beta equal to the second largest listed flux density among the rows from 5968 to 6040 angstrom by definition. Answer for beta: 15.84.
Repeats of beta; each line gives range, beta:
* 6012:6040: 15.82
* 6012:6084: 15.82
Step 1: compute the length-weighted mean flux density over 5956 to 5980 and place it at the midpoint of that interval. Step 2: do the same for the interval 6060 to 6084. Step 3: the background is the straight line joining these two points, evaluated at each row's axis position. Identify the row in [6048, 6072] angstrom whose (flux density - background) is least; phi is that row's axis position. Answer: 6066 angstrom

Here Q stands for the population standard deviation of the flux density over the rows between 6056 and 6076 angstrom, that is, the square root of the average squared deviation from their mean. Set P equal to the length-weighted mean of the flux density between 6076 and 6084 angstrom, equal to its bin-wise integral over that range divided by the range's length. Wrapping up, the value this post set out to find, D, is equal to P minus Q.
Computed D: 15.7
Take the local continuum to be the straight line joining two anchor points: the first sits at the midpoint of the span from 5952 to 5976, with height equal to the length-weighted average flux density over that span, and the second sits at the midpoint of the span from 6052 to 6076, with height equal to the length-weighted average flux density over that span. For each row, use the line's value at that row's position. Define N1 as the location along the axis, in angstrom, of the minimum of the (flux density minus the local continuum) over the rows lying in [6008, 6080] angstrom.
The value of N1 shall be 6034 angstrom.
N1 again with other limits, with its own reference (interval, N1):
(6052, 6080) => 6066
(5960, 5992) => 5962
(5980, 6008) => 6002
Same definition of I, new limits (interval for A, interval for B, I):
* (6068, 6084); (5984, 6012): 1.5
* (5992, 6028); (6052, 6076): 0.7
